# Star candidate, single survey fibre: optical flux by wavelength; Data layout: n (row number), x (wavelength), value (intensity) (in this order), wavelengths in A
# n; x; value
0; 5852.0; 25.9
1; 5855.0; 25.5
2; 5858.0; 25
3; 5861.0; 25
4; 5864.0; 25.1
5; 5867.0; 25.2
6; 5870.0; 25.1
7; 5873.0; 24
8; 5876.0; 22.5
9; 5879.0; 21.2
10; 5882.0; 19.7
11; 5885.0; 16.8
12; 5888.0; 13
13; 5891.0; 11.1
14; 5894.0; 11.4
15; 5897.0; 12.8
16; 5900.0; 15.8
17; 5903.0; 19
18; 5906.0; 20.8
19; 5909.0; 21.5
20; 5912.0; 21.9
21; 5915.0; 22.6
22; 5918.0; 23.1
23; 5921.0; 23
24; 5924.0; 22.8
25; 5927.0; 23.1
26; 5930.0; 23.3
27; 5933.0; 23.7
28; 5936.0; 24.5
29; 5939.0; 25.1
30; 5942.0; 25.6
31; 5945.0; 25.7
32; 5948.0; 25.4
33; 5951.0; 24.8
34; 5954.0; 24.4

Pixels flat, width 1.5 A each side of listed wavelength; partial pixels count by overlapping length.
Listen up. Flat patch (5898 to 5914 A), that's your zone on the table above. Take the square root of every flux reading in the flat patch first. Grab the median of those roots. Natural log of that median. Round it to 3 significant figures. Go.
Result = 1.52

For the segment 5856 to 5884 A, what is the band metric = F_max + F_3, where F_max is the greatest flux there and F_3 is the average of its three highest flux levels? 50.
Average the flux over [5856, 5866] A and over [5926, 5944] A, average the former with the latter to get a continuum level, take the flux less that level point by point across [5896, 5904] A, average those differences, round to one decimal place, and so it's -8.8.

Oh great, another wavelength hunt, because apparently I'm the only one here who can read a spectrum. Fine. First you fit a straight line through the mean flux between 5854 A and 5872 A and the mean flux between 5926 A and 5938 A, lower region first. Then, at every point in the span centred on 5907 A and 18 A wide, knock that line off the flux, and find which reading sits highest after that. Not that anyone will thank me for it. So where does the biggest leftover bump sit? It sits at 5915.0 A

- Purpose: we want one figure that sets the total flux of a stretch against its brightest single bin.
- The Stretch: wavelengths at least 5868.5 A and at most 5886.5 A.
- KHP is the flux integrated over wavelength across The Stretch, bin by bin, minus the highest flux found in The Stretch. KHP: 363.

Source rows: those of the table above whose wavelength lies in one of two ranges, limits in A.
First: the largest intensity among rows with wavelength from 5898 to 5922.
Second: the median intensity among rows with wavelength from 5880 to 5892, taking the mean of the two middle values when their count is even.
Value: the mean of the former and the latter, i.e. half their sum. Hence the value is 19.0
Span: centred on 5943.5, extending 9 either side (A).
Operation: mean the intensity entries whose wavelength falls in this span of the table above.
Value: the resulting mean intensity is 25.2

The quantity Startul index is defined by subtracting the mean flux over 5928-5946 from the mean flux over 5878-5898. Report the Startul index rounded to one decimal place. -9.5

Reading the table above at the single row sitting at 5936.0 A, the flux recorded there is 24.5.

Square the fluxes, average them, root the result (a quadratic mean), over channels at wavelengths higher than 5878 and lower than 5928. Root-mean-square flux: 19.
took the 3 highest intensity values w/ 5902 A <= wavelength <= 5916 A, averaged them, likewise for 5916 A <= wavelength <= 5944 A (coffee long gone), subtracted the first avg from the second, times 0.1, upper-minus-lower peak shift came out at 0.3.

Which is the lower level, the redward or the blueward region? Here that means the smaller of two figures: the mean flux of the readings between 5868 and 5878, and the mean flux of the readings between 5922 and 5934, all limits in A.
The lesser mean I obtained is 23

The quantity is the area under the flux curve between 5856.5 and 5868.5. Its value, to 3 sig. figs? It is 301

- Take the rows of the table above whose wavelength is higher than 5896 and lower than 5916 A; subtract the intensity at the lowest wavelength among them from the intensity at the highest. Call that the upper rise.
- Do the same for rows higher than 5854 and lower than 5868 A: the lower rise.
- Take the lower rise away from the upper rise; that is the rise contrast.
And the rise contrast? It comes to 10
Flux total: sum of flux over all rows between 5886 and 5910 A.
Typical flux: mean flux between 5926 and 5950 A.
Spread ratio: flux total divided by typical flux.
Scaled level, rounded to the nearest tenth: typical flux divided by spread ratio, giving 4.8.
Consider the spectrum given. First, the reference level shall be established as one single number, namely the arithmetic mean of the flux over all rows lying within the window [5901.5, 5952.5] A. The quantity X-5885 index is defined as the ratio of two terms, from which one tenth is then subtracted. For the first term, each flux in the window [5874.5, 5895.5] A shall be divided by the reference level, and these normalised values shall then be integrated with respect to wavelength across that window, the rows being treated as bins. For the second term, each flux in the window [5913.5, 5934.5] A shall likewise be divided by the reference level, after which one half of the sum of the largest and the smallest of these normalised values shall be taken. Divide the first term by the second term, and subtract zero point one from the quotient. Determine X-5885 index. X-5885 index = 14.9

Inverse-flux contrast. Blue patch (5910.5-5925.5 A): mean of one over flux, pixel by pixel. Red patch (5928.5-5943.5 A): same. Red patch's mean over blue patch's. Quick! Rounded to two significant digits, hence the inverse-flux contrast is 0.93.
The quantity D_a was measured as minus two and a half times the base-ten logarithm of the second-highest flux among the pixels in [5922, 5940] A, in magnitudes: -3.47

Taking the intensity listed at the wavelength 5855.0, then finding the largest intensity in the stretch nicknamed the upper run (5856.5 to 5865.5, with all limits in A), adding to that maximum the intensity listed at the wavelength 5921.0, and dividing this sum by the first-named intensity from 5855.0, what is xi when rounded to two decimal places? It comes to 1.89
